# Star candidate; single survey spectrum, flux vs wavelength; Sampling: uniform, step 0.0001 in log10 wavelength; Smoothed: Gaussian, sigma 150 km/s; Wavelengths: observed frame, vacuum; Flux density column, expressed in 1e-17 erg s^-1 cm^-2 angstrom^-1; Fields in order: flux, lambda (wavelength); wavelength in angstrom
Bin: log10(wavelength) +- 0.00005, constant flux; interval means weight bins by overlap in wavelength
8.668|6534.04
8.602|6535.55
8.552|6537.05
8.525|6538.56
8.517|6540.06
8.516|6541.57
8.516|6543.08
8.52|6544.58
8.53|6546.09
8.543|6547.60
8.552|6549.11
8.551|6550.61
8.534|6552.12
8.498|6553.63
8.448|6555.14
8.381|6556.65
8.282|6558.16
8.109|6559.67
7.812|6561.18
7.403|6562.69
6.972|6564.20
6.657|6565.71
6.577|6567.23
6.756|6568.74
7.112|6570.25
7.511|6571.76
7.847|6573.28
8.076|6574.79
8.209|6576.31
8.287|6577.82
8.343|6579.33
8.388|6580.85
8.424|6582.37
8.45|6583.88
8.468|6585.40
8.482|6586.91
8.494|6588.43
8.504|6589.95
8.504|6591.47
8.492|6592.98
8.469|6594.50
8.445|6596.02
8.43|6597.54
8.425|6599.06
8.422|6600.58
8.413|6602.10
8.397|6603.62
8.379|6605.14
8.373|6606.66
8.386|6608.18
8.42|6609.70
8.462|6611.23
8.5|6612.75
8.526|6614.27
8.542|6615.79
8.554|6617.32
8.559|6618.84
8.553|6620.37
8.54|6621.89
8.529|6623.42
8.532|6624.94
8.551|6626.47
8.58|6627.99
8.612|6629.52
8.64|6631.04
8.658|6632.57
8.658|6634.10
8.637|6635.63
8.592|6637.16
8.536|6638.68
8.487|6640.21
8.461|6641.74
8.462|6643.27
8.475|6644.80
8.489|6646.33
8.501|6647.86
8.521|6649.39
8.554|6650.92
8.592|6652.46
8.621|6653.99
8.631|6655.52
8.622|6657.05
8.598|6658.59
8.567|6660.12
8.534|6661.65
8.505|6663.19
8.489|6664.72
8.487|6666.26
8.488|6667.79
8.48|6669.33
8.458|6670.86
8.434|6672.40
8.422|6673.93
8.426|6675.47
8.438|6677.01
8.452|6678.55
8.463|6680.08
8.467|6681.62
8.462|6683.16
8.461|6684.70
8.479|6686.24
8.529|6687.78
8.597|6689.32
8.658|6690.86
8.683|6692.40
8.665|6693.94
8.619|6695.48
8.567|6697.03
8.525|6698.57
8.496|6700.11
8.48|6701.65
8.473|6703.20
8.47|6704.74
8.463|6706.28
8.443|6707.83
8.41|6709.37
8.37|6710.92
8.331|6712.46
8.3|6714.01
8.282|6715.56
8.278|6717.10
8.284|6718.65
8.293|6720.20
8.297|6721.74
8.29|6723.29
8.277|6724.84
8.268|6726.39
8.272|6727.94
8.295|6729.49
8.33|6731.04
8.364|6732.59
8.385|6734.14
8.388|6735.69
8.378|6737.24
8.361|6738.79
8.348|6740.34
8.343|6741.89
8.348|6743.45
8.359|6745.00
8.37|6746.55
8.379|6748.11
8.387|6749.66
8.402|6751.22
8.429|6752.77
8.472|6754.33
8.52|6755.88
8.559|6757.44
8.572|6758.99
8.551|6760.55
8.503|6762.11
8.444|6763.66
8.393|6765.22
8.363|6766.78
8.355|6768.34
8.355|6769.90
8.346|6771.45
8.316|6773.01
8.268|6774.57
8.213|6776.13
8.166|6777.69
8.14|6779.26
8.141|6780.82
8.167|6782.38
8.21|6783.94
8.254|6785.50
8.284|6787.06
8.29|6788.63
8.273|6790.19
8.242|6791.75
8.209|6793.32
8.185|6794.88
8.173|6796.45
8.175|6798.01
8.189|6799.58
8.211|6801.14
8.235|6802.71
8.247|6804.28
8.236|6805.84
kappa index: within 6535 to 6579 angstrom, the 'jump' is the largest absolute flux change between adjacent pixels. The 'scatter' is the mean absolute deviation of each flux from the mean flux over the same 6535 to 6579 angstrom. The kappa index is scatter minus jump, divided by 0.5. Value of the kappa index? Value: 0.21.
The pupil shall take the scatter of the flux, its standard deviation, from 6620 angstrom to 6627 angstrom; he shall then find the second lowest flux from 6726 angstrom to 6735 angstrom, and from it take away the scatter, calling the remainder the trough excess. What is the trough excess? 8.26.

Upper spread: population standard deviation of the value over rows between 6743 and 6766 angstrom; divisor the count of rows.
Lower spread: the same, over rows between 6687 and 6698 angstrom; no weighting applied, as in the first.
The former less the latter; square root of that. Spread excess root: 0.15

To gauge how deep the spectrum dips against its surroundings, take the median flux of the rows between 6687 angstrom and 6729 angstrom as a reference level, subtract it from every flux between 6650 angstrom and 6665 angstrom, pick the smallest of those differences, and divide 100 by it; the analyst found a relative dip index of 2174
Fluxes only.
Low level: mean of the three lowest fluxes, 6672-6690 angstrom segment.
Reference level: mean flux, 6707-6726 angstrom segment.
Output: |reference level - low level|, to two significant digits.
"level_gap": 0.11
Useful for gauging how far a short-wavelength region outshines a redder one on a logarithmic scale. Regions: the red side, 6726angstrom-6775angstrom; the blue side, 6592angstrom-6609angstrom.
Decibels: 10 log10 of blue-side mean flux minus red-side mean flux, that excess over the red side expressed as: -15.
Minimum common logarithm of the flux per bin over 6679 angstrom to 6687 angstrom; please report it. 0.927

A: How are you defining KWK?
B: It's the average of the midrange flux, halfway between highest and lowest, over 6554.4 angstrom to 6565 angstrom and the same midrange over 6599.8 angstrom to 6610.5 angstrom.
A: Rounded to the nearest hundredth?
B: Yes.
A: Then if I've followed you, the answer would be 8.05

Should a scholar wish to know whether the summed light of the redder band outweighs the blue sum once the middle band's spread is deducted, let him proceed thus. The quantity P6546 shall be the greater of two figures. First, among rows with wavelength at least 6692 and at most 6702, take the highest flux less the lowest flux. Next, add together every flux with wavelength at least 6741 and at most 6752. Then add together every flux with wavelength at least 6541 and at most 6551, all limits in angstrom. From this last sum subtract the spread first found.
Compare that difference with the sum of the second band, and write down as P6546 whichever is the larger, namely 59.5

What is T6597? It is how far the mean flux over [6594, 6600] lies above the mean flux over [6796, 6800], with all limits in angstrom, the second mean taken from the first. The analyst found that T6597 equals 0.26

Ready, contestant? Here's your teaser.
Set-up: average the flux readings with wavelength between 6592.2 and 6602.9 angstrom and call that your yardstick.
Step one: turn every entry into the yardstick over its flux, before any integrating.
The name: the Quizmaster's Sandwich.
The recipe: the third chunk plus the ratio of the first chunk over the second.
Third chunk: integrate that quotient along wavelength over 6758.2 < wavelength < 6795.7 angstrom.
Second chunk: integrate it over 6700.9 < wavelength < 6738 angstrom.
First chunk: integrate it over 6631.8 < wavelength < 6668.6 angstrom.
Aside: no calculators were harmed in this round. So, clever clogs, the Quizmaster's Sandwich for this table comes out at 39.1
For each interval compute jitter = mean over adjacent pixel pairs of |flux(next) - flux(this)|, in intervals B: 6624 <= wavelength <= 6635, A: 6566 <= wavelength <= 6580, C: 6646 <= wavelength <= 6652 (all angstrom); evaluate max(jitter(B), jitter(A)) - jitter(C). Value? 0.20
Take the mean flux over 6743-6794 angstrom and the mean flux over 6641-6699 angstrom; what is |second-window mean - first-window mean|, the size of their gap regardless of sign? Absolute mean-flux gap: 0.18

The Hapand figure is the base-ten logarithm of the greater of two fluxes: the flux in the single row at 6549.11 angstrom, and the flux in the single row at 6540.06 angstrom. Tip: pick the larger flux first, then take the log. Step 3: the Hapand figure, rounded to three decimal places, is 0.932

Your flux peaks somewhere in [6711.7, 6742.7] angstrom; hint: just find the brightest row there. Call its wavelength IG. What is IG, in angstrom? 6735.69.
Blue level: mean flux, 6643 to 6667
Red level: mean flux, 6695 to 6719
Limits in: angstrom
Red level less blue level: -0.12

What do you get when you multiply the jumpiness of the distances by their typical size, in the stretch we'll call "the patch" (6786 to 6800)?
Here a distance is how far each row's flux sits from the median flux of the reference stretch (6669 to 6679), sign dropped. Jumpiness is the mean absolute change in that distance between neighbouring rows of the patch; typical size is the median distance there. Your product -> 0.0040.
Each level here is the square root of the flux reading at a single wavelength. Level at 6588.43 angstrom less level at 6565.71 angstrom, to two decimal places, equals 0.33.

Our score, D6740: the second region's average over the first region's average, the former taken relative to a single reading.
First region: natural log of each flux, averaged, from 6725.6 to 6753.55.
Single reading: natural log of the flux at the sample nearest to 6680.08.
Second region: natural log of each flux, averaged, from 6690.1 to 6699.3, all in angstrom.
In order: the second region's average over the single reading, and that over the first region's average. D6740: 0.475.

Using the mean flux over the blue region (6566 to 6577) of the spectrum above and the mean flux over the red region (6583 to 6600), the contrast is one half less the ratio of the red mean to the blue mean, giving -0.64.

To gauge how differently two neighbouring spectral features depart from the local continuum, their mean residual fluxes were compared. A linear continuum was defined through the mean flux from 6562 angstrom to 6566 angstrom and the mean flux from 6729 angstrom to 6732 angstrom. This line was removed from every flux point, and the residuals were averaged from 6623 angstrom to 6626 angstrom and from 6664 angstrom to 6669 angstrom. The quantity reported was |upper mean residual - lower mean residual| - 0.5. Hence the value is -0.1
